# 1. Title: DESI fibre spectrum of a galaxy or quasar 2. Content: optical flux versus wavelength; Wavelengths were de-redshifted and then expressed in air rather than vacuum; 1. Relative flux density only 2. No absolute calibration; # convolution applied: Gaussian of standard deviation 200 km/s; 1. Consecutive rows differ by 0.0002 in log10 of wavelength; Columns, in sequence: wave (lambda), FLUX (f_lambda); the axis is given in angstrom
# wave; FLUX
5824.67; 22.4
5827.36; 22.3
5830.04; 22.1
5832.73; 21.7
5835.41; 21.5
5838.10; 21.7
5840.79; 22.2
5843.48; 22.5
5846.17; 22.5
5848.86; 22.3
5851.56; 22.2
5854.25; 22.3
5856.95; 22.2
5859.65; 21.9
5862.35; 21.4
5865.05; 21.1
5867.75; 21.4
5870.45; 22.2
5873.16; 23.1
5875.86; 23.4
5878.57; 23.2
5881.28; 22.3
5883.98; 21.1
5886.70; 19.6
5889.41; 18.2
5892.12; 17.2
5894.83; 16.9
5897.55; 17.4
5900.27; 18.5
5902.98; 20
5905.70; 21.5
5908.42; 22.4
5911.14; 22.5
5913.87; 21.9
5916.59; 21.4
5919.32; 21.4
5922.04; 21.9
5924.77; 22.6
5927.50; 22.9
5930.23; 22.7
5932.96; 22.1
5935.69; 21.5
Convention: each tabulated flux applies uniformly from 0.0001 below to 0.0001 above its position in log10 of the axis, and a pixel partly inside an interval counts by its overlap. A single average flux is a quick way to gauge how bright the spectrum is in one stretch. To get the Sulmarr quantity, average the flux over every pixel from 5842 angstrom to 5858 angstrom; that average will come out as 22.3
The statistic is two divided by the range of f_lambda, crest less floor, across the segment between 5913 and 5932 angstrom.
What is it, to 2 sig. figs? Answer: 1.3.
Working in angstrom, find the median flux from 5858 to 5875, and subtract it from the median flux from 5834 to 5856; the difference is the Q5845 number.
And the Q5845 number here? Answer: 0.6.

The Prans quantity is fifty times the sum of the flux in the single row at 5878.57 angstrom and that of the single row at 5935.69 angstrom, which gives 2235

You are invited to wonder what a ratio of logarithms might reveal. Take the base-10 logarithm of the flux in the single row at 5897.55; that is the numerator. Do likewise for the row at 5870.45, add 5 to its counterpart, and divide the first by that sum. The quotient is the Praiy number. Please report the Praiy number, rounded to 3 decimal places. 0.195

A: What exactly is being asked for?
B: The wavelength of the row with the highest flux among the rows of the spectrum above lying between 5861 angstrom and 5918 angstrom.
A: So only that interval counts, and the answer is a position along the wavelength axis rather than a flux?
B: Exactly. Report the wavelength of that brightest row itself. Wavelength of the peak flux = 5875.86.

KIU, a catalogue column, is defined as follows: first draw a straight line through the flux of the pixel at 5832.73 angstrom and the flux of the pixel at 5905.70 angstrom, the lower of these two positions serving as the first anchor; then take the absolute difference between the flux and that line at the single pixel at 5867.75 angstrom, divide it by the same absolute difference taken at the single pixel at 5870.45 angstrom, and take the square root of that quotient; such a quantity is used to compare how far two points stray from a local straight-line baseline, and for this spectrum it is 0.58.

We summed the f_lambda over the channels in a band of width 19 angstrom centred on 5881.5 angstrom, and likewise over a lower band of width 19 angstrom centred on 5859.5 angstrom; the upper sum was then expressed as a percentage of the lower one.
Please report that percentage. 99.0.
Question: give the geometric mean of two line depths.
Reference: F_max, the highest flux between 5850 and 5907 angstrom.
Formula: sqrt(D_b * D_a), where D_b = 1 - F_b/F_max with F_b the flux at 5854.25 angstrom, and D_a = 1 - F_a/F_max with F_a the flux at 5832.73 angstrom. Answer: 0.058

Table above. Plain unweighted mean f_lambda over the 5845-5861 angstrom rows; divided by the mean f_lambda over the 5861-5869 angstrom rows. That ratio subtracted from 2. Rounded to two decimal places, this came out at 0.96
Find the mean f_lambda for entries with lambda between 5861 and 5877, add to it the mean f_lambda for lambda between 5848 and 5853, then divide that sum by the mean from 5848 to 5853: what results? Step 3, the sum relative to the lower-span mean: 1.99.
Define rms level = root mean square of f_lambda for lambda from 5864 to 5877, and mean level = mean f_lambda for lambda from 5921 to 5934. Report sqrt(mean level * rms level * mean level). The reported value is 106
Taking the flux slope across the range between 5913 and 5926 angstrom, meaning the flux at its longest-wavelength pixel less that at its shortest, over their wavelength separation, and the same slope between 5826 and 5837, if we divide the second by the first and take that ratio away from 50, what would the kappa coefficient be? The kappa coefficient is 51.5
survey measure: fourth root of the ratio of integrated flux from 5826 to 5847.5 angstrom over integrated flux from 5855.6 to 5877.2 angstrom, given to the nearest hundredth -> 1.00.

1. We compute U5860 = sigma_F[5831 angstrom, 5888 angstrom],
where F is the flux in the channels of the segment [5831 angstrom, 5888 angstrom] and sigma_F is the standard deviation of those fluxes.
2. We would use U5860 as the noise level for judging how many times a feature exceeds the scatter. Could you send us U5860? 0.8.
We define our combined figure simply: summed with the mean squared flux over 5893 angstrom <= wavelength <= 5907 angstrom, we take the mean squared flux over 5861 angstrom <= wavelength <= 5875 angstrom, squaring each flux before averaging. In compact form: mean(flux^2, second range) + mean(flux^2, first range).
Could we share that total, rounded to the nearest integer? 836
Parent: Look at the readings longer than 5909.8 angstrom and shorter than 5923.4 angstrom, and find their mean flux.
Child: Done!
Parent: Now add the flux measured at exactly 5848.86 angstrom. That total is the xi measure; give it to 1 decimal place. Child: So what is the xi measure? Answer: 44.1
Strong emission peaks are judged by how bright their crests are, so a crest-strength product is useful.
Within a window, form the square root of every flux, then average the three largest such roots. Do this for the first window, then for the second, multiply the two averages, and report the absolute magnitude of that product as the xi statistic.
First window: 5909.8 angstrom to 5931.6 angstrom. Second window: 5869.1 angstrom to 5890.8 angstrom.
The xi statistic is 23.0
